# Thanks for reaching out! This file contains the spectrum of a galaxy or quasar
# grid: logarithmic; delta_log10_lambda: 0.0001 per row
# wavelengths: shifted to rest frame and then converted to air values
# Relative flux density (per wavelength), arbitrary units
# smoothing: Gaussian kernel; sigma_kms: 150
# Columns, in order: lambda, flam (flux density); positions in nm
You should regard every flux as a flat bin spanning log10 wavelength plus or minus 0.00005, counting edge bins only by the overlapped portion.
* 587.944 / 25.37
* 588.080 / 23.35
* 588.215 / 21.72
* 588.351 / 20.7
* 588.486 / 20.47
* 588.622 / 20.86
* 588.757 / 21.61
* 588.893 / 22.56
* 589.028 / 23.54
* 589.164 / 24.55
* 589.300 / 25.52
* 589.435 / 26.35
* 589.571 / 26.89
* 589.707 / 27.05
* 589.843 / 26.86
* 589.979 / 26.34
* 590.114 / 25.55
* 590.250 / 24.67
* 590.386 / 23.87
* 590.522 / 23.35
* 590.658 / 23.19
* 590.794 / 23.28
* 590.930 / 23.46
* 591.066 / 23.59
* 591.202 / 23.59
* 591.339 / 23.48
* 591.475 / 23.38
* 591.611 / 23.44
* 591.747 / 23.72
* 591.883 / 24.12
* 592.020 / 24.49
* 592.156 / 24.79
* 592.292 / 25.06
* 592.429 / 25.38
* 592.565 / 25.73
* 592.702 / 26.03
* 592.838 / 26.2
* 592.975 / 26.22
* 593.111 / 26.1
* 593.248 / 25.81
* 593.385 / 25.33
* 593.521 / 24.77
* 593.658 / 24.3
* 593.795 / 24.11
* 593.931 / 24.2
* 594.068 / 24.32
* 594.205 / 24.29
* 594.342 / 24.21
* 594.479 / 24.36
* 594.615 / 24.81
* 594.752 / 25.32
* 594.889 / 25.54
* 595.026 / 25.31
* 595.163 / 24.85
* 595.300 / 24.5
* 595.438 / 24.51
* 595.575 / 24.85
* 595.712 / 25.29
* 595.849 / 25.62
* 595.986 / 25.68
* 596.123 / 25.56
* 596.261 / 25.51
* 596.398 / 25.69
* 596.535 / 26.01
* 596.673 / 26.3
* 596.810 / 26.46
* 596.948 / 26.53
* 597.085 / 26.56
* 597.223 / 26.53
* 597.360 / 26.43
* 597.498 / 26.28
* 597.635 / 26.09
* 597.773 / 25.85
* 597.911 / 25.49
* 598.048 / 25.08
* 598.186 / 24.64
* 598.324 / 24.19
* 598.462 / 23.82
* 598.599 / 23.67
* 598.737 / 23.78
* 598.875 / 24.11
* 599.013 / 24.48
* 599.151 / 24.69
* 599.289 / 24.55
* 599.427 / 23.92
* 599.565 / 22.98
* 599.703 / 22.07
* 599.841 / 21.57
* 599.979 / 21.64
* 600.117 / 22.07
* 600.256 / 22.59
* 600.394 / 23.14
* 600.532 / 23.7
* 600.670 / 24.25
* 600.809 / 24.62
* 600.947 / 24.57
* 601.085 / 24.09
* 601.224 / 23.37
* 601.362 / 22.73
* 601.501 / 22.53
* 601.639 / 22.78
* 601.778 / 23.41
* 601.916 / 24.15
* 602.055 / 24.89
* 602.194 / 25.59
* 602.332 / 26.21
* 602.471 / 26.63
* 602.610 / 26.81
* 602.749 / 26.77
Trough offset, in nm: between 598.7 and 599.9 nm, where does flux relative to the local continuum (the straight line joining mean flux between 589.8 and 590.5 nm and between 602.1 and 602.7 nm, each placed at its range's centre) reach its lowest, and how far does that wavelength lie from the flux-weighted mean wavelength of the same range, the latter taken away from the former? 0.56 nm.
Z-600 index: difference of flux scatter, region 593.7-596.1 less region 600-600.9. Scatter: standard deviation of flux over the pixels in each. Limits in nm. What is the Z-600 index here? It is -0.4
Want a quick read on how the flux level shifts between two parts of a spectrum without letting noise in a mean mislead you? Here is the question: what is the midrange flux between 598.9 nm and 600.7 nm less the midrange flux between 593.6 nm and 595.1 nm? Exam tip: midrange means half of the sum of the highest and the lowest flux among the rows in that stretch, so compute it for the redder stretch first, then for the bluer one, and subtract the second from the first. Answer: -1.7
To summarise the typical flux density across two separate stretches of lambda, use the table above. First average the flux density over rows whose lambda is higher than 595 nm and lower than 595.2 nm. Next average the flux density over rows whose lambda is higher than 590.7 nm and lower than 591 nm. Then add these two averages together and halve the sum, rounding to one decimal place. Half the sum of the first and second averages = 24.2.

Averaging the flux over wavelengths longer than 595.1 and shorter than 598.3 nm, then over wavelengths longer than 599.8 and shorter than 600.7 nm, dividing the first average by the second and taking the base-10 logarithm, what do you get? 0.053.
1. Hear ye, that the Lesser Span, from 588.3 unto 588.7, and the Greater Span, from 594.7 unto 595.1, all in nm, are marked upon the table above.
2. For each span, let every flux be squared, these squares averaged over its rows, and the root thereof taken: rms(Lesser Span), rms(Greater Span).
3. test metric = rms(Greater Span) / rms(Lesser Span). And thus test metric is 1.23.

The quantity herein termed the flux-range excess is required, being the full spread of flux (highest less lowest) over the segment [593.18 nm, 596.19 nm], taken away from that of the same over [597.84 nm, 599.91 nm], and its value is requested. 2.2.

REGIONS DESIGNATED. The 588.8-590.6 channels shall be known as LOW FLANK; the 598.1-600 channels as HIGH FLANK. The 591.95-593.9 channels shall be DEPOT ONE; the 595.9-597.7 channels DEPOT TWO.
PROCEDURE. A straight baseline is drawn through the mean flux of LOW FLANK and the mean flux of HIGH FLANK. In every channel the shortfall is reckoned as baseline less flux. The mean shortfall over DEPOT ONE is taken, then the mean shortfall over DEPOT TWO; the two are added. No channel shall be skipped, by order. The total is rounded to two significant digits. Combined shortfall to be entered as -2.8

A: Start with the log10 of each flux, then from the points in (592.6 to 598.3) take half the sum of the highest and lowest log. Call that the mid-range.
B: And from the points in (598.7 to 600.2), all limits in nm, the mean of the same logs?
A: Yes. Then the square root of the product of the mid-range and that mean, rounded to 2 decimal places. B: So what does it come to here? 1.38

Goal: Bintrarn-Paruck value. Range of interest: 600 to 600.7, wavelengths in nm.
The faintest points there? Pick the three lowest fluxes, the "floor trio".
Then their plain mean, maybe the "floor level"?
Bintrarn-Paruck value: 22.6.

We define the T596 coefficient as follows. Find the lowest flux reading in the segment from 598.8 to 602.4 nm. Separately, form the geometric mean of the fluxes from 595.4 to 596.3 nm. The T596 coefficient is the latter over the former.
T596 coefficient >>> 1.17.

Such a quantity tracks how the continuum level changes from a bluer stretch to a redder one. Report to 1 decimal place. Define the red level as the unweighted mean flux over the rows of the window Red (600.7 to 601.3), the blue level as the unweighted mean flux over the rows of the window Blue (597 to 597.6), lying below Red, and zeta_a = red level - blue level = -2.3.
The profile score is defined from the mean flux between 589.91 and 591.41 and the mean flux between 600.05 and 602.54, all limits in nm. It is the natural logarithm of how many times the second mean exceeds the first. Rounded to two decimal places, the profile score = 0.00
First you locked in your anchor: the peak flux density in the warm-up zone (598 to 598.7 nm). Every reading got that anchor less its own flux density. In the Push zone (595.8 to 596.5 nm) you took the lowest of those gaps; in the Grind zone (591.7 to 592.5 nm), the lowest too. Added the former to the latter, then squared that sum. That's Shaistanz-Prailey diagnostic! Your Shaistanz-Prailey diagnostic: 0.83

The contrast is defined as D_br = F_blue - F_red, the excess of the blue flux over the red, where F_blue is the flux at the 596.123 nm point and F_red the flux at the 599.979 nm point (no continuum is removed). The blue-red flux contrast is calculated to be 3.9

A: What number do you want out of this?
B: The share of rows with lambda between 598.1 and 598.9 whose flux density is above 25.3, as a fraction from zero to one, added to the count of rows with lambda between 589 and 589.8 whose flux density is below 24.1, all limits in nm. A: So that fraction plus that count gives 1.00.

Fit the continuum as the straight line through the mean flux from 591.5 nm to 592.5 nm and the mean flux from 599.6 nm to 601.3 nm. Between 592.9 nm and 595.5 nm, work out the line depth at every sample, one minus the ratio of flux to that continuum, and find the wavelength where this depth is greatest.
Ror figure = 593.795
